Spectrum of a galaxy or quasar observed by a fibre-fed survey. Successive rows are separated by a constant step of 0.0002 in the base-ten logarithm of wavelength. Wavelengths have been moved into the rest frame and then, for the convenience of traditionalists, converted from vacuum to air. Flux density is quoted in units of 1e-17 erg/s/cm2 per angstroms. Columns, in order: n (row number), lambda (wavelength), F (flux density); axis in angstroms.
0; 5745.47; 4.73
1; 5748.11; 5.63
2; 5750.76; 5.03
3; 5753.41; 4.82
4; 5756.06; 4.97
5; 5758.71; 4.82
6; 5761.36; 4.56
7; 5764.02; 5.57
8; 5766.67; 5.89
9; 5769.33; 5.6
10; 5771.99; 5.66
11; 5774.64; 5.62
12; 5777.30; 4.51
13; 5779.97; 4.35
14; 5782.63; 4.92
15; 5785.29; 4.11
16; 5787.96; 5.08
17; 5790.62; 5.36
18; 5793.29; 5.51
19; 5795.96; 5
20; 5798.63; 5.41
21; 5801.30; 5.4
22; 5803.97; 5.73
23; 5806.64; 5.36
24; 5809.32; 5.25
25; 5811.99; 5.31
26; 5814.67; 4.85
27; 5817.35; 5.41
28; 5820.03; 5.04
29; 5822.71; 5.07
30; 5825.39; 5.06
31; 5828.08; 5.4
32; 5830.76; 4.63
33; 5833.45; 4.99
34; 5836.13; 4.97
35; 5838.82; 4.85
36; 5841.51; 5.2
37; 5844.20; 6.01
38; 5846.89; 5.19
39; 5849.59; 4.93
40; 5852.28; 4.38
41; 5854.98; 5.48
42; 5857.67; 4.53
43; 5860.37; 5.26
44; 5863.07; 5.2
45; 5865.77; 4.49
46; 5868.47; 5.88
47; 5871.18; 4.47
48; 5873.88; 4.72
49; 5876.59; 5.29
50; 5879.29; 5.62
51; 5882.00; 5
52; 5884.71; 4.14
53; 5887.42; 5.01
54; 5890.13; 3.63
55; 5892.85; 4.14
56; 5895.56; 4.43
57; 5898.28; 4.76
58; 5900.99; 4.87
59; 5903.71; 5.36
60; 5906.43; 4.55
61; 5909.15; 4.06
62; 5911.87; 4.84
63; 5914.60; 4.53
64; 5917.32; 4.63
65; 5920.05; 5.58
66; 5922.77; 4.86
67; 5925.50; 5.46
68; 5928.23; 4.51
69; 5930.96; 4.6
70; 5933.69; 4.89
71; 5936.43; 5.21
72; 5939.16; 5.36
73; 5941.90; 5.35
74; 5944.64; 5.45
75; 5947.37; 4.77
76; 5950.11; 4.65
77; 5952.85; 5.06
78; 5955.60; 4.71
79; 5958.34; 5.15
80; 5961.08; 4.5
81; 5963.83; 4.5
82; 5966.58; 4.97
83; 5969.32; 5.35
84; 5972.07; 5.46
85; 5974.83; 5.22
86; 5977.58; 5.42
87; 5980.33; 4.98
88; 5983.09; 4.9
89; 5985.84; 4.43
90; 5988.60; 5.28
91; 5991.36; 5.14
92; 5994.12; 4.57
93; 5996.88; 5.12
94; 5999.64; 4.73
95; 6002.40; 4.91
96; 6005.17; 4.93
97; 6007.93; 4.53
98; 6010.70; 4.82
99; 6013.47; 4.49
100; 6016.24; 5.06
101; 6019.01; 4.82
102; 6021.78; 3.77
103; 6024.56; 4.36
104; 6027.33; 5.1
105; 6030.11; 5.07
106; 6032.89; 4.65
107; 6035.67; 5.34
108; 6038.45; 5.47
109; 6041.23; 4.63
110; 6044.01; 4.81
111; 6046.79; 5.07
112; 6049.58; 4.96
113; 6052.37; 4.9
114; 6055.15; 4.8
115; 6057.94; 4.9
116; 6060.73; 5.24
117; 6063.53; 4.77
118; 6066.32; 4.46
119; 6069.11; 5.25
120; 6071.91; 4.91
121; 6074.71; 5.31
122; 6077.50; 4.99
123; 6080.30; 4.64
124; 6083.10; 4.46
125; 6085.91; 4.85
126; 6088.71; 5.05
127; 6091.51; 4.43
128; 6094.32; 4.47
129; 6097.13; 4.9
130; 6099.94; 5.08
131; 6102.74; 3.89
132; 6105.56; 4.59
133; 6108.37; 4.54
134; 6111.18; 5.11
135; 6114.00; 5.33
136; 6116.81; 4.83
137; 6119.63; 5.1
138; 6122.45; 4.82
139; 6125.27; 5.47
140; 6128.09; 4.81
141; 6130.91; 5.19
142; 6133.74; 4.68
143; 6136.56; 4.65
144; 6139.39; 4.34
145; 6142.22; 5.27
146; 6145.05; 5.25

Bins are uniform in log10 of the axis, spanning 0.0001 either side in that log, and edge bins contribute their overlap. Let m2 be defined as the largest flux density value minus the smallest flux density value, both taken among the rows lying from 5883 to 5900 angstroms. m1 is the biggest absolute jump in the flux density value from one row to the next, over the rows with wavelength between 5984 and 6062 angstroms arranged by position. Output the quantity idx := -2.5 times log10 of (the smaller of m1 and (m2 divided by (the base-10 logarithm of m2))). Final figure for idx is -0.05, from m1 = 1.05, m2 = 1.38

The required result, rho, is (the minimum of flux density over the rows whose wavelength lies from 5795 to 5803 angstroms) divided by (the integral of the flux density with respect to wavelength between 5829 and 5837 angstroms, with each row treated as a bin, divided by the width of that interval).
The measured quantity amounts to 1.02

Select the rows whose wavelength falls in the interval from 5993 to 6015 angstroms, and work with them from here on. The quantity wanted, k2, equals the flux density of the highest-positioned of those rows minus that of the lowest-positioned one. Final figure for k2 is -0.1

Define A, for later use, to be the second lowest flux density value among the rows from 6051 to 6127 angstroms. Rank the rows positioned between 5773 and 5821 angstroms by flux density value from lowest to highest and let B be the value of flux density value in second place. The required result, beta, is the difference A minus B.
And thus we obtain 0.08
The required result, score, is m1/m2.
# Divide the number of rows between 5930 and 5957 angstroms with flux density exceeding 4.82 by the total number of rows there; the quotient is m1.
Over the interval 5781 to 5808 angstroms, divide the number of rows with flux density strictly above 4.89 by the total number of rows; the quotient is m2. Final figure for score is 0.7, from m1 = 0.60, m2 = 0.90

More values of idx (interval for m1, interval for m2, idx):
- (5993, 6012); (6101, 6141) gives 0.65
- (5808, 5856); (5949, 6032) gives -0.10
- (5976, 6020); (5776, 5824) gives 0.18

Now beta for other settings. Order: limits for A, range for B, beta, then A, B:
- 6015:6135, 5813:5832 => -0.96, 3.89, 4.85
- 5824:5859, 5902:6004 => 0.10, 4.53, 4.43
